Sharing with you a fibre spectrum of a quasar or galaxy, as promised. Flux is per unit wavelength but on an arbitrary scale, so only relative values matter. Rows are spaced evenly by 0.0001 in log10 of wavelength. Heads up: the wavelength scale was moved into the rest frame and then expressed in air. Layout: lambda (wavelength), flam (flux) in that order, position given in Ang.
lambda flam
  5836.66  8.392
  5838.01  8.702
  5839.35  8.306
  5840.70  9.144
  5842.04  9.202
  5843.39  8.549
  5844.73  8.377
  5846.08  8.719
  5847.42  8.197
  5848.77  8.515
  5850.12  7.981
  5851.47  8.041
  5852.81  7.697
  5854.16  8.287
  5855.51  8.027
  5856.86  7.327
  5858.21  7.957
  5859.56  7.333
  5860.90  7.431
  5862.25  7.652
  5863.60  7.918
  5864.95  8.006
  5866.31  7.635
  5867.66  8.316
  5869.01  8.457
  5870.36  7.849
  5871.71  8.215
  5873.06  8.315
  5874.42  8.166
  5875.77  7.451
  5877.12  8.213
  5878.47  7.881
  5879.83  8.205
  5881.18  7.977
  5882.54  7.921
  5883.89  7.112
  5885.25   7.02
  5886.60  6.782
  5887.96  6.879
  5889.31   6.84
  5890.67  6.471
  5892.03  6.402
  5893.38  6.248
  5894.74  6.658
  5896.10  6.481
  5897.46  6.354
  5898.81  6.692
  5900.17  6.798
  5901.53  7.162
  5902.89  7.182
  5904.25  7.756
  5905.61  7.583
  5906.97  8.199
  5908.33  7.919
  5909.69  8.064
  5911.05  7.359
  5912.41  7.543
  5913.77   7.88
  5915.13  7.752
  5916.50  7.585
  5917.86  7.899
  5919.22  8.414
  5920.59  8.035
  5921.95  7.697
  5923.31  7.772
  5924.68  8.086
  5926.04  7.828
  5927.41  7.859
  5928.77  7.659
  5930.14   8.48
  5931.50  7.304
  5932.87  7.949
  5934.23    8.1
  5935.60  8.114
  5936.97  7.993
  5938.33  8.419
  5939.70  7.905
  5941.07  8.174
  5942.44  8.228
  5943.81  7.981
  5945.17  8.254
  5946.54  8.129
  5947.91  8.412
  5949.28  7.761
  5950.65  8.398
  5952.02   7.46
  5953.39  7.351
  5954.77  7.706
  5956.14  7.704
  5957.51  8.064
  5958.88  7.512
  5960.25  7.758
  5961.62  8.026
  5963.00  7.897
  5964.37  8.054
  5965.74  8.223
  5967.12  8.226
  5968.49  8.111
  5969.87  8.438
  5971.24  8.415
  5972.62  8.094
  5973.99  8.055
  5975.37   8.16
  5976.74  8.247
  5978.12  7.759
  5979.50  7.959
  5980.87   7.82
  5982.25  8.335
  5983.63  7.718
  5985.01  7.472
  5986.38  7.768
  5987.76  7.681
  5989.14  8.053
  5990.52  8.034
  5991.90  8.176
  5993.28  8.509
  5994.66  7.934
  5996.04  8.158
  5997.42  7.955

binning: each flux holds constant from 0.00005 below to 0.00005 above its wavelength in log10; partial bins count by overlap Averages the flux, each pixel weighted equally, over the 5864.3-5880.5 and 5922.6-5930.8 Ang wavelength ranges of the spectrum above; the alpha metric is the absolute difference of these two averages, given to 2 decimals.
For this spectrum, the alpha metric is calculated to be 0.11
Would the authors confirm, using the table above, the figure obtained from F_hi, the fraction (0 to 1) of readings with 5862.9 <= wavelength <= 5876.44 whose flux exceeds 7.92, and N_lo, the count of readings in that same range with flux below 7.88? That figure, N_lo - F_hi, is 2.4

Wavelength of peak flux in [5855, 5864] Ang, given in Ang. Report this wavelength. 5855.51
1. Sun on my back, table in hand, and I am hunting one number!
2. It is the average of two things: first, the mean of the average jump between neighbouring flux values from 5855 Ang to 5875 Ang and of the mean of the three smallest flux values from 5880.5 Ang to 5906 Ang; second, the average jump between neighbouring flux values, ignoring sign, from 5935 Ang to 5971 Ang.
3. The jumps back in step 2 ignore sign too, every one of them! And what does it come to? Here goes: 1.82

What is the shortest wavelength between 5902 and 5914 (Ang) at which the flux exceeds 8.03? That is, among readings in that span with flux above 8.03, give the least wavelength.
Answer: 5906.97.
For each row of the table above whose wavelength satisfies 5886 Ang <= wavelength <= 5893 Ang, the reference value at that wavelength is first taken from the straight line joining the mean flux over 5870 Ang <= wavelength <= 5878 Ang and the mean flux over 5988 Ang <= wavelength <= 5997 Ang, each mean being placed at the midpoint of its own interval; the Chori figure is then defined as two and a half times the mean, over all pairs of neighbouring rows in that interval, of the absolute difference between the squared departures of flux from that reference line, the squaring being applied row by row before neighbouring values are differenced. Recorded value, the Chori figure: 1.0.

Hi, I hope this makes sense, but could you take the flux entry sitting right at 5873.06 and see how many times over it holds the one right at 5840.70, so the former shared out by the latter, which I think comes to 0.91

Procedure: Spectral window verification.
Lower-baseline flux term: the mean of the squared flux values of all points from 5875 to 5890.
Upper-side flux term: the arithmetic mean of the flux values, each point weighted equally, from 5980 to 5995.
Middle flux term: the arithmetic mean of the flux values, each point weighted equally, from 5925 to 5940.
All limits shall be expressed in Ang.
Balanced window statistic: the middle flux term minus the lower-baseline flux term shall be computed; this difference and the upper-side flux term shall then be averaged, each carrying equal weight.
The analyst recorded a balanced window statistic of -20.2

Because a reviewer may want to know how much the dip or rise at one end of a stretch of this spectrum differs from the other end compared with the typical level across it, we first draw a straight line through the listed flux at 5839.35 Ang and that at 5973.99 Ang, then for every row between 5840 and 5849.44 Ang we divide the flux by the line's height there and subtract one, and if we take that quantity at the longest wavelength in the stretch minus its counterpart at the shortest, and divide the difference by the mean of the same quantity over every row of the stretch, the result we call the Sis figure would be -1.6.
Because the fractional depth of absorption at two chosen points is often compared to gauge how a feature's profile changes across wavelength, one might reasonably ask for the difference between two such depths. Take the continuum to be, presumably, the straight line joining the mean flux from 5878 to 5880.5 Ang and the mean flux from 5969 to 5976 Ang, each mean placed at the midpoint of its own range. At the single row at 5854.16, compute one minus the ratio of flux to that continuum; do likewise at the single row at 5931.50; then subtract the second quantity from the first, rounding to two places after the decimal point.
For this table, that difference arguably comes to -0.14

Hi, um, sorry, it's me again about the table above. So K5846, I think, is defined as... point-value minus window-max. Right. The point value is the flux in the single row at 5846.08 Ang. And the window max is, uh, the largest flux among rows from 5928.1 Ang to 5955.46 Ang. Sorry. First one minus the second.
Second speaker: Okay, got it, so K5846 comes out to 0.24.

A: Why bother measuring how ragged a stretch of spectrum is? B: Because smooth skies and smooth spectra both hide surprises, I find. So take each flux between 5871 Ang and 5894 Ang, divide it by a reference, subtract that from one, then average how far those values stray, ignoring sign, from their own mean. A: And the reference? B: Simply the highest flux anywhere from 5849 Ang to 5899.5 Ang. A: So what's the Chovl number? 0.078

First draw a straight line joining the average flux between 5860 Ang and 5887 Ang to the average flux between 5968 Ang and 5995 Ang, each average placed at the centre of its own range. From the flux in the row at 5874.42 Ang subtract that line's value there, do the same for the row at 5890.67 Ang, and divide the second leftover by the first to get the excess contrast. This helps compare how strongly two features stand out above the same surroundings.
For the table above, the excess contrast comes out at -4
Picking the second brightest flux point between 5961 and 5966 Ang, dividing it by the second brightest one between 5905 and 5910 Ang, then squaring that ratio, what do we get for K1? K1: 1.00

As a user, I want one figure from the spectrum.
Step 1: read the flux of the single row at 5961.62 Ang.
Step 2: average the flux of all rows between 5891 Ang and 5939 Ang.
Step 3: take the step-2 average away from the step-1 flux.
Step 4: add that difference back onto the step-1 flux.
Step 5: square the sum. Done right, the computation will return 72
